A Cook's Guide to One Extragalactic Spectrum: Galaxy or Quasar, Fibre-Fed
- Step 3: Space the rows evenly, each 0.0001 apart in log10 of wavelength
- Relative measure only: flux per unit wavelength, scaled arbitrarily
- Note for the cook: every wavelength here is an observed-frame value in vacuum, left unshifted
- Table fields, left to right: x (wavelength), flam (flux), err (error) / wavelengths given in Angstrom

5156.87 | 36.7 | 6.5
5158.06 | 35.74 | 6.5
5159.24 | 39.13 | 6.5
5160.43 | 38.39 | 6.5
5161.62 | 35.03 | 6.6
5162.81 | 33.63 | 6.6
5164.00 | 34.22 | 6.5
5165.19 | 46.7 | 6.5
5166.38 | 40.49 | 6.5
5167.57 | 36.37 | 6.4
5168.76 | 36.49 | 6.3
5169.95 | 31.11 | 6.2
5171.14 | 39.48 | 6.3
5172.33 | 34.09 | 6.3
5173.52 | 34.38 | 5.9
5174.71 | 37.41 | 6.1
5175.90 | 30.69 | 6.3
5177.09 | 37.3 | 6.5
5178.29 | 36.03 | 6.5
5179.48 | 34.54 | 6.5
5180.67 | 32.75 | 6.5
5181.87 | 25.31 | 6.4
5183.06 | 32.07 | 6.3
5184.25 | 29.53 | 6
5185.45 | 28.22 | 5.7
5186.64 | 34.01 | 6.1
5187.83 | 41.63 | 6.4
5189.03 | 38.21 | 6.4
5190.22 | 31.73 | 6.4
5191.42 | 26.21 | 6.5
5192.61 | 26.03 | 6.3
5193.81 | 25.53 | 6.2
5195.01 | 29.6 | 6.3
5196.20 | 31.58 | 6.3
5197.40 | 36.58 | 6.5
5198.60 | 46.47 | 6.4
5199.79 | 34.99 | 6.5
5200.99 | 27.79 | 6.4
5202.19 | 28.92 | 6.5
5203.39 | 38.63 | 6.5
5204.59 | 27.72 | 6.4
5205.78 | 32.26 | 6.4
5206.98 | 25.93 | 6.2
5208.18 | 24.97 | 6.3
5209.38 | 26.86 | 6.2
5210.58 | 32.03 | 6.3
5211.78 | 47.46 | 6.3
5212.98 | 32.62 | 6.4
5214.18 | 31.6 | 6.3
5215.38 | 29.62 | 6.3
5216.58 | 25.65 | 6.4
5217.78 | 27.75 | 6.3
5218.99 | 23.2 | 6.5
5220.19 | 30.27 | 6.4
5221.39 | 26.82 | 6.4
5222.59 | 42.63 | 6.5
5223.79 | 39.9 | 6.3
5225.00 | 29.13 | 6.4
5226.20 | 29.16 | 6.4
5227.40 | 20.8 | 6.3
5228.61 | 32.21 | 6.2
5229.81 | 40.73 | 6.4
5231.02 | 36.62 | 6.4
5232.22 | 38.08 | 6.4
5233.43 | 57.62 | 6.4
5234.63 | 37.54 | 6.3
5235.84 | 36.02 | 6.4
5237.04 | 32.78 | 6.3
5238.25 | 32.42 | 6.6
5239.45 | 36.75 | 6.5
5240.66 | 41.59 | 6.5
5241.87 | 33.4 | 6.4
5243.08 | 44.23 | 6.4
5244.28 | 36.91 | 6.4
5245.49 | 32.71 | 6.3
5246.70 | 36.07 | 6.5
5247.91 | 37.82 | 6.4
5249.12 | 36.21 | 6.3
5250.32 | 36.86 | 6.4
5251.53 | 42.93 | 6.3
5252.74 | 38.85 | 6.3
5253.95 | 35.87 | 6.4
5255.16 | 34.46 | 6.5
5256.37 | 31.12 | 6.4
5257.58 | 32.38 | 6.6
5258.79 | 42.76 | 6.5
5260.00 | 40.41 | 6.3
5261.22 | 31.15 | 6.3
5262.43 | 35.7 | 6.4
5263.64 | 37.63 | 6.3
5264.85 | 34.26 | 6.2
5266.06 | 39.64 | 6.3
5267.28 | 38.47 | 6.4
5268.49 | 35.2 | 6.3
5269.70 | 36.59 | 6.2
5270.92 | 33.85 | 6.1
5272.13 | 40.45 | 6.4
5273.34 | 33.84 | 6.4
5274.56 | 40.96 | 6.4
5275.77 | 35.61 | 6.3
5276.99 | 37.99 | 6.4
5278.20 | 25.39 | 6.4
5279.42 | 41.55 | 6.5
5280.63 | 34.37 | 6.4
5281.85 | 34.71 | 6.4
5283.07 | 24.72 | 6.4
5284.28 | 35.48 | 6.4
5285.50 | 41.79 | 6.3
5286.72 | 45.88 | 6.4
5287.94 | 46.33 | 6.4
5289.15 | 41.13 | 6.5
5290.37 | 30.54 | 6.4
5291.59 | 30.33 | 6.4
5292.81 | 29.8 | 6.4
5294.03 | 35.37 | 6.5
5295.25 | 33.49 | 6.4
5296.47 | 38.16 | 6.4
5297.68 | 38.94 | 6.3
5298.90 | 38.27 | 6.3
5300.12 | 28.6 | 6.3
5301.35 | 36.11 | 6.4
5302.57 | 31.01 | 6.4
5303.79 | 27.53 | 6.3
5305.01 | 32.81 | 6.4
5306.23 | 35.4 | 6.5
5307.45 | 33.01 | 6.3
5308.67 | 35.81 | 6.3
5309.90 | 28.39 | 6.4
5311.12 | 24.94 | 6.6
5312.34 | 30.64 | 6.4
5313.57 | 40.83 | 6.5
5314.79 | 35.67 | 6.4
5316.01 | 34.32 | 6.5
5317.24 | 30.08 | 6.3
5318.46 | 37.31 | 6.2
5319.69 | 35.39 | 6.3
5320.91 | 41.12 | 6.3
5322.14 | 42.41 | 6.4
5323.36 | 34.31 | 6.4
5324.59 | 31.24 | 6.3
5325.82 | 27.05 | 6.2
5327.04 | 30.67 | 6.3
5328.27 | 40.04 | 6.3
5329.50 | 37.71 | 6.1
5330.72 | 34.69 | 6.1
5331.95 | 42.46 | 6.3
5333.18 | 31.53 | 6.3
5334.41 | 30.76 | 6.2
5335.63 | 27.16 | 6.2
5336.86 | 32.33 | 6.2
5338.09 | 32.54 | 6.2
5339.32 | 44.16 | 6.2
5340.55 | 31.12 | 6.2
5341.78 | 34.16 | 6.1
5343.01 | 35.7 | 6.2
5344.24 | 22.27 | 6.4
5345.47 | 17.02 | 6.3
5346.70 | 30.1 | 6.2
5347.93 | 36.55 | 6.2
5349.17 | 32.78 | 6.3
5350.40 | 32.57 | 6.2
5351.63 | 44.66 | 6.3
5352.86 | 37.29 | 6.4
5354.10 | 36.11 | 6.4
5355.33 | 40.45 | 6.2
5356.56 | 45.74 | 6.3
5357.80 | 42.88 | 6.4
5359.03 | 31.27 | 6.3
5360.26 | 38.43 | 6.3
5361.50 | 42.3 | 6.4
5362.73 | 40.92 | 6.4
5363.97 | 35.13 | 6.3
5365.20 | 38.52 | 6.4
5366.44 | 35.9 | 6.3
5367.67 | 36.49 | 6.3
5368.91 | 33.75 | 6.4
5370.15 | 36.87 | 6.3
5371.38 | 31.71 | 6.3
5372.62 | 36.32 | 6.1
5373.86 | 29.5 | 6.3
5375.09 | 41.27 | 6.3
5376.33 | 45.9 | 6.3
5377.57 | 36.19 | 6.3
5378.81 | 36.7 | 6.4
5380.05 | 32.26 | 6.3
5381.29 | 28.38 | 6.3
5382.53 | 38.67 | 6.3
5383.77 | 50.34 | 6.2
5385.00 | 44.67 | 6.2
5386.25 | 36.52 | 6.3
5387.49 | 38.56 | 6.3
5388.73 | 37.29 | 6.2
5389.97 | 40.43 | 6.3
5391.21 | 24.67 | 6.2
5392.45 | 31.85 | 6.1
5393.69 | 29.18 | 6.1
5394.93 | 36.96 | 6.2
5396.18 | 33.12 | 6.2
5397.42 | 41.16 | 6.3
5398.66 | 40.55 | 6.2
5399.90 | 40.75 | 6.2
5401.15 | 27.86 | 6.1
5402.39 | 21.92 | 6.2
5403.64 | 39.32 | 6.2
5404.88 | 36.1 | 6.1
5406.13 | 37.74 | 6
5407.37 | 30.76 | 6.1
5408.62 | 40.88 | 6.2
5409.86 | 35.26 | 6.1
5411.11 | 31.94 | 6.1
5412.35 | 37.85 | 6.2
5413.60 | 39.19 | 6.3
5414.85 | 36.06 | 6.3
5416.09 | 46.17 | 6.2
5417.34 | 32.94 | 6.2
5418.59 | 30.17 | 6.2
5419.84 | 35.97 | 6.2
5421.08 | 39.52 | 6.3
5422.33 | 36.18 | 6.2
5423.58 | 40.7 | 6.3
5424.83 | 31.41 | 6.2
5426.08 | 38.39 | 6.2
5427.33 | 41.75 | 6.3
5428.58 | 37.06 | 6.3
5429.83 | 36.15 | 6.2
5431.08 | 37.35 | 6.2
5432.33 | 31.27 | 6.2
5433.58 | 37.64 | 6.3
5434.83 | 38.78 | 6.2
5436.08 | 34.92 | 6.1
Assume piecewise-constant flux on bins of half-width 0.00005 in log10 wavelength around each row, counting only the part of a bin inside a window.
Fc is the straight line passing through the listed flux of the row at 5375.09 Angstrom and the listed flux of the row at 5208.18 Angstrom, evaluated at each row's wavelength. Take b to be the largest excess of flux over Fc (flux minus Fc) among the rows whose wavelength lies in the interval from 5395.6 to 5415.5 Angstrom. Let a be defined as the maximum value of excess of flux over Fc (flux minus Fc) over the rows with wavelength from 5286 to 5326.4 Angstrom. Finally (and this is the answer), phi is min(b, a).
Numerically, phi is -2.3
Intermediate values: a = 13.6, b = -2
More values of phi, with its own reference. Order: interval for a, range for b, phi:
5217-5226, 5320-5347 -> 6.4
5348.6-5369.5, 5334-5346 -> 6.3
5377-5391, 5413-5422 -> 0.9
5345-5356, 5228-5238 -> 5.7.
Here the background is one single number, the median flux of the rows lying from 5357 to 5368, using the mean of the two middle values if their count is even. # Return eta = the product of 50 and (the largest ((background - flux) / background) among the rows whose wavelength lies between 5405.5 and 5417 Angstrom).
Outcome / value 10.0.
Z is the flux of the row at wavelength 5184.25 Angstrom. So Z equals 29.53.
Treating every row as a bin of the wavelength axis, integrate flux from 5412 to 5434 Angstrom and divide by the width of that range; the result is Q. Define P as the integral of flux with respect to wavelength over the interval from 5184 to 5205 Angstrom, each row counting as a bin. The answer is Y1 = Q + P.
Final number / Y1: 719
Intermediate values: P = 682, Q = 37.0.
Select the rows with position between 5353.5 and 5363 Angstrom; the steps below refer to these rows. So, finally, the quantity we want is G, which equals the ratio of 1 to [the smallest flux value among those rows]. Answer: 0.032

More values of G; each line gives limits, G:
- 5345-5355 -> 0.059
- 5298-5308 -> 0.036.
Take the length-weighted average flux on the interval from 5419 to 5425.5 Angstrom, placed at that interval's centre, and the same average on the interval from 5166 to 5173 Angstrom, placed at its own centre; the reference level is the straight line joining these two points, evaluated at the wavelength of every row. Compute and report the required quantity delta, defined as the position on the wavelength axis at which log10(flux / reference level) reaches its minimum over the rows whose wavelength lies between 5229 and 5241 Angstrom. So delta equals 5238.25 Angstrom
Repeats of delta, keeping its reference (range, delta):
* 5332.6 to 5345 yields 5344.24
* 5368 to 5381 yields 5373.86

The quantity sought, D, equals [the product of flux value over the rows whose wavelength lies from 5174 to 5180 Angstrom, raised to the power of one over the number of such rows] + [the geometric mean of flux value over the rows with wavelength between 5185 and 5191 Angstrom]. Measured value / 70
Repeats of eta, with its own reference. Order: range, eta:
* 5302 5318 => 17.6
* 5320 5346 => 27.9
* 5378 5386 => 13.1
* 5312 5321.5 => 10.9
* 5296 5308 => 14.2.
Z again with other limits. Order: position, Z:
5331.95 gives 42.46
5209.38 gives 26.86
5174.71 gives 37.41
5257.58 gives 32.38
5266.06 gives 39.64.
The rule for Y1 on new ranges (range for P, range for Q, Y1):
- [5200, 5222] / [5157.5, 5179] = 699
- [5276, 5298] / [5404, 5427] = 825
